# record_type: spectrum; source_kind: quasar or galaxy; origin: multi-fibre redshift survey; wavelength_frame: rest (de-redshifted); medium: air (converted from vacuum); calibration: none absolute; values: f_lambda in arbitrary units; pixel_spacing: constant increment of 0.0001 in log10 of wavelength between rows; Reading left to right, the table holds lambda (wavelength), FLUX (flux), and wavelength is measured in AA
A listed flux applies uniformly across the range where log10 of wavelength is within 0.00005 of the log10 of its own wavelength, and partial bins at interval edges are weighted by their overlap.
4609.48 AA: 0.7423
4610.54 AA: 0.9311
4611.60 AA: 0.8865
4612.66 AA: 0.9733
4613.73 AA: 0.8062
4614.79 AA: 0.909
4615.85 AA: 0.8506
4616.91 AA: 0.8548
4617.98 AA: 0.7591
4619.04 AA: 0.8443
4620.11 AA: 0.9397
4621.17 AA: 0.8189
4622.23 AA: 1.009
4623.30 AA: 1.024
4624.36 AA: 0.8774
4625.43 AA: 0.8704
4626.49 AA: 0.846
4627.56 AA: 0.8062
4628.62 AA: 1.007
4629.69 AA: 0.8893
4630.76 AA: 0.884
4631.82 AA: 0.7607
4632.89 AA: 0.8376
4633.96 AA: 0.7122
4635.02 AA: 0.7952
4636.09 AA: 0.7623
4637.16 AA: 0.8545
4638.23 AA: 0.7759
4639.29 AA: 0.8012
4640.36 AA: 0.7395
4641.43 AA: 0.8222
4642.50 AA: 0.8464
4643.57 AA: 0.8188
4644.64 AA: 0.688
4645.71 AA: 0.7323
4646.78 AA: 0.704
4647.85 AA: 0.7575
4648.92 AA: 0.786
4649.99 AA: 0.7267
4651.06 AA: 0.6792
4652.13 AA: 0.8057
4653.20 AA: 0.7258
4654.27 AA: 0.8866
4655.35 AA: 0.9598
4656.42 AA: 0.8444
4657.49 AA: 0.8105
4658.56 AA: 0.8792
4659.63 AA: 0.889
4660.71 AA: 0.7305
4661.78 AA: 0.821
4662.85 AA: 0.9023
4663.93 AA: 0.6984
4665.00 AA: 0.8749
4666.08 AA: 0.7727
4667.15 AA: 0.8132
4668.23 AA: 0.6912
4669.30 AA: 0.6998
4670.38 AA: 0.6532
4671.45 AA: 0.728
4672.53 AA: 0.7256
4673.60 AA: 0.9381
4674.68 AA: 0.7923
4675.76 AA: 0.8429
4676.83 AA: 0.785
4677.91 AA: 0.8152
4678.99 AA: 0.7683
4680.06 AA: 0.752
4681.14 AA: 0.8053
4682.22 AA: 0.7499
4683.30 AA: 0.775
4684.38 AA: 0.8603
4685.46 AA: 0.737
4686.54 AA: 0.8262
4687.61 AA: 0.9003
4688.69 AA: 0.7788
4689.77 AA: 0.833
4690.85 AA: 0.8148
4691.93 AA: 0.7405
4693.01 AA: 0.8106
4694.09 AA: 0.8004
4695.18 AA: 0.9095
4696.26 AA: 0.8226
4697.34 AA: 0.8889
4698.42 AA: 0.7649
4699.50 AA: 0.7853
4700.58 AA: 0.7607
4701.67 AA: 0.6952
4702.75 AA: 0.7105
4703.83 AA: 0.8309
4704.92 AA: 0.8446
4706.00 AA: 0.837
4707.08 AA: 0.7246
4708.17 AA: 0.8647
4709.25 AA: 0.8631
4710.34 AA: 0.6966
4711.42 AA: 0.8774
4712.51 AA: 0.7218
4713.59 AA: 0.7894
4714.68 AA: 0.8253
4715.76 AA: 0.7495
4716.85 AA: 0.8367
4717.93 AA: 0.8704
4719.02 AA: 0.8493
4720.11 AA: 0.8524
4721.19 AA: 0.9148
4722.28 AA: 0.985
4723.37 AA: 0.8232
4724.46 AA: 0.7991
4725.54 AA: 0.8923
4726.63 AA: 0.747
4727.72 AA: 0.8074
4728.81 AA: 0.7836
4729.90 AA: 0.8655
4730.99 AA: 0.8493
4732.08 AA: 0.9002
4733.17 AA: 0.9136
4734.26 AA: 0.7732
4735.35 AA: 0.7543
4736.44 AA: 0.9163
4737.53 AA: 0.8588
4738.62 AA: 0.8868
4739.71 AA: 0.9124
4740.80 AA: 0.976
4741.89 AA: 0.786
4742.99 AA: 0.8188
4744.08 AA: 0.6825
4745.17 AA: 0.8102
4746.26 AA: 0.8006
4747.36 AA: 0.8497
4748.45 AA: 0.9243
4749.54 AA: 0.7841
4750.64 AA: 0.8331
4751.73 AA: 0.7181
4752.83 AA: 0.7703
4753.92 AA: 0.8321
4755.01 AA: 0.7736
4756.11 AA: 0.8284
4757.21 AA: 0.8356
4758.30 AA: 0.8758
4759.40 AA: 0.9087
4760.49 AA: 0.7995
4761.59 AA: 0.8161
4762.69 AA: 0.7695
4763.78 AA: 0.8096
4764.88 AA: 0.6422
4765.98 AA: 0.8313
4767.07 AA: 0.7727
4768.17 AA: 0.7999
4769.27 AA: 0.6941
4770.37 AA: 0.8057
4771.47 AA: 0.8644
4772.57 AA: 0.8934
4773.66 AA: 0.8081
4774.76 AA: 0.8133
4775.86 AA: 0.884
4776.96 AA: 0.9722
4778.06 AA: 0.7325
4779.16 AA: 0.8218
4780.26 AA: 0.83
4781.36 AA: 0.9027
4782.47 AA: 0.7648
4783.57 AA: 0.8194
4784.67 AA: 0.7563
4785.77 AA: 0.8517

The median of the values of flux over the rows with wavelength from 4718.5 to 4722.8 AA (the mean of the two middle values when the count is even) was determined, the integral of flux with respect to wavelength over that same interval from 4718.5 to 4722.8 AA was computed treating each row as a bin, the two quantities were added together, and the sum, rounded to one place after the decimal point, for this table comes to 4.8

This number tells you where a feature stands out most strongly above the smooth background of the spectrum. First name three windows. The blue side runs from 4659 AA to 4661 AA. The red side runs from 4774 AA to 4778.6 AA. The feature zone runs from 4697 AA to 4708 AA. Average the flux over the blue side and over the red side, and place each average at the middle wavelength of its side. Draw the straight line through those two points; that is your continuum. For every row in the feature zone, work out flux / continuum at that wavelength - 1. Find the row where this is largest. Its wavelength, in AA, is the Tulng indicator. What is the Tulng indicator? 4697.34 AA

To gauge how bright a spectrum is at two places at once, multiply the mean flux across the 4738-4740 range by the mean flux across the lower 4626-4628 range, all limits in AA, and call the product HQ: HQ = 0.74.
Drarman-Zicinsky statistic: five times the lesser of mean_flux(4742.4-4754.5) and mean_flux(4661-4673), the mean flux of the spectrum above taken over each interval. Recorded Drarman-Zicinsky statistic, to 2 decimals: 3.81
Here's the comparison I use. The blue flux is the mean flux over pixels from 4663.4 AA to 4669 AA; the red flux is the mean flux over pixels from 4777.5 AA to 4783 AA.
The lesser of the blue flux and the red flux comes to 0.77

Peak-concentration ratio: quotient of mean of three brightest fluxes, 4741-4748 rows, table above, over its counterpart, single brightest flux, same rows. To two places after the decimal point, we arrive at 0.97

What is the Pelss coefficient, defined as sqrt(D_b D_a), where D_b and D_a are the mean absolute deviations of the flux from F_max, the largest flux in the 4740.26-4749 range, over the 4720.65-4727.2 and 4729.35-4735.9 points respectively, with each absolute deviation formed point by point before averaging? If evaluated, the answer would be 0.13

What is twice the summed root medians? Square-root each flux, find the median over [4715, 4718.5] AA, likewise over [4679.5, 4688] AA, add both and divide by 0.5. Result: 3.61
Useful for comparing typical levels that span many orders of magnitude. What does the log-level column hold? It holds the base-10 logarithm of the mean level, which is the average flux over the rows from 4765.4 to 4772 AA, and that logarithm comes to -0.100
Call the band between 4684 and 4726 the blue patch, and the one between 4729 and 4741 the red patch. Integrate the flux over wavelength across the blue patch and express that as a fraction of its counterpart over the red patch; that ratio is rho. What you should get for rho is 3.3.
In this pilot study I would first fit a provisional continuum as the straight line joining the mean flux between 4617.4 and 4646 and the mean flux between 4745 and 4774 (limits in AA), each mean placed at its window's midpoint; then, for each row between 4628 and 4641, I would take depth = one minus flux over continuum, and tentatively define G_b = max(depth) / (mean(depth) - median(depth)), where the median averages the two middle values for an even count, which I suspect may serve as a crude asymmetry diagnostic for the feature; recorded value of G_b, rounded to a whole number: -6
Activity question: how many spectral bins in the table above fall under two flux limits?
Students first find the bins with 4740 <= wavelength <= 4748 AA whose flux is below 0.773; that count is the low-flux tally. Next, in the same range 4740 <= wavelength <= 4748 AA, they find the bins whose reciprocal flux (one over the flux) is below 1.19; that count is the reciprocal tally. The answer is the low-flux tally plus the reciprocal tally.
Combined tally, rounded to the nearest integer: 3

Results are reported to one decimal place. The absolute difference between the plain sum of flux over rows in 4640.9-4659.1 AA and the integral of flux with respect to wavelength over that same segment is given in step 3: 1.0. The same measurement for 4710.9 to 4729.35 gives 1.2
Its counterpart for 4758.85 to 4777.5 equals 1.4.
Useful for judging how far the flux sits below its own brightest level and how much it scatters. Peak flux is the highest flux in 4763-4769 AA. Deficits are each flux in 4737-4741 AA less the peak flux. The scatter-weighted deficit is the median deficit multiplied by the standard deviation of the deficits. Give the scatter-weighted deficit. 0.003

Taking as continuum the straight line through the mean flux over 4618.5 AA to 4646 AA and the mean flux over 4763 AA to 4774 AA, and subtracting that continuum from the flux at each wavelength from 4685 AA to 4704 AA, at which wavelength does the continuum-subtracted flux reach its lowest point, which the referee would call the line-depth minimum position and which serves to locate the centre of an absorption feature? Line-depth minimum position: 4701.67 AA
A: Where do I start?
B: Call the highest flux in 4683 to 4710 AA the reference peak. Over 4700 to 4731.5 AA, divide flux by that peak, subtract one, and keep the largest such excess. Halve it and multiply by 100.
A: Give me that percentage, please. 4.2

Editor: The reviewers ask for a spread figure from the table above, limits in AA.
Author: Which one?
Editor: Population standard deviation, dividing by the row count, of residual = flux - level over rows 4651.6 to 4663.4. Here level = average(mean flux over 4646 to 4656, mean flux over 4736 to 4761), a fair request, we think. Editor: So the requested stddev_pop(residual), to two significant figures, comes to 0.069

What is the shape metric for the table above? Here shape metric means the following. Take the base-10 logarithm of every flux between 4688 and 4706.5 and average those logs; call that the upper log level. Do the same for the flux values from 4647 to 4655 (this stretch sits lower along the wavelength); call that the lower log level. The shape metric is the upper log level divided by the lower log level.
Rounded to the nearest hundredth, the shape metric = 0.83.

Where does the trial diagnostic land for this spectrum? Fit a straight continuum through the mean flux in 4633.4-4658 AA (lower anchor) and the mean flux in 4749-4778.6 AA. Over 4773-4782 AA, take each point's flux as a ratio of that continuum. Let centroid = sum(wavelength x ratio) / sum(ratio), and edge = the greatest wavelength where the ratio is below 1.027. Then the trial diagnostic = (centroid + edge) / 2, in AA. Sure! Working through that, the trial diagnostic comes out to 4778.9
